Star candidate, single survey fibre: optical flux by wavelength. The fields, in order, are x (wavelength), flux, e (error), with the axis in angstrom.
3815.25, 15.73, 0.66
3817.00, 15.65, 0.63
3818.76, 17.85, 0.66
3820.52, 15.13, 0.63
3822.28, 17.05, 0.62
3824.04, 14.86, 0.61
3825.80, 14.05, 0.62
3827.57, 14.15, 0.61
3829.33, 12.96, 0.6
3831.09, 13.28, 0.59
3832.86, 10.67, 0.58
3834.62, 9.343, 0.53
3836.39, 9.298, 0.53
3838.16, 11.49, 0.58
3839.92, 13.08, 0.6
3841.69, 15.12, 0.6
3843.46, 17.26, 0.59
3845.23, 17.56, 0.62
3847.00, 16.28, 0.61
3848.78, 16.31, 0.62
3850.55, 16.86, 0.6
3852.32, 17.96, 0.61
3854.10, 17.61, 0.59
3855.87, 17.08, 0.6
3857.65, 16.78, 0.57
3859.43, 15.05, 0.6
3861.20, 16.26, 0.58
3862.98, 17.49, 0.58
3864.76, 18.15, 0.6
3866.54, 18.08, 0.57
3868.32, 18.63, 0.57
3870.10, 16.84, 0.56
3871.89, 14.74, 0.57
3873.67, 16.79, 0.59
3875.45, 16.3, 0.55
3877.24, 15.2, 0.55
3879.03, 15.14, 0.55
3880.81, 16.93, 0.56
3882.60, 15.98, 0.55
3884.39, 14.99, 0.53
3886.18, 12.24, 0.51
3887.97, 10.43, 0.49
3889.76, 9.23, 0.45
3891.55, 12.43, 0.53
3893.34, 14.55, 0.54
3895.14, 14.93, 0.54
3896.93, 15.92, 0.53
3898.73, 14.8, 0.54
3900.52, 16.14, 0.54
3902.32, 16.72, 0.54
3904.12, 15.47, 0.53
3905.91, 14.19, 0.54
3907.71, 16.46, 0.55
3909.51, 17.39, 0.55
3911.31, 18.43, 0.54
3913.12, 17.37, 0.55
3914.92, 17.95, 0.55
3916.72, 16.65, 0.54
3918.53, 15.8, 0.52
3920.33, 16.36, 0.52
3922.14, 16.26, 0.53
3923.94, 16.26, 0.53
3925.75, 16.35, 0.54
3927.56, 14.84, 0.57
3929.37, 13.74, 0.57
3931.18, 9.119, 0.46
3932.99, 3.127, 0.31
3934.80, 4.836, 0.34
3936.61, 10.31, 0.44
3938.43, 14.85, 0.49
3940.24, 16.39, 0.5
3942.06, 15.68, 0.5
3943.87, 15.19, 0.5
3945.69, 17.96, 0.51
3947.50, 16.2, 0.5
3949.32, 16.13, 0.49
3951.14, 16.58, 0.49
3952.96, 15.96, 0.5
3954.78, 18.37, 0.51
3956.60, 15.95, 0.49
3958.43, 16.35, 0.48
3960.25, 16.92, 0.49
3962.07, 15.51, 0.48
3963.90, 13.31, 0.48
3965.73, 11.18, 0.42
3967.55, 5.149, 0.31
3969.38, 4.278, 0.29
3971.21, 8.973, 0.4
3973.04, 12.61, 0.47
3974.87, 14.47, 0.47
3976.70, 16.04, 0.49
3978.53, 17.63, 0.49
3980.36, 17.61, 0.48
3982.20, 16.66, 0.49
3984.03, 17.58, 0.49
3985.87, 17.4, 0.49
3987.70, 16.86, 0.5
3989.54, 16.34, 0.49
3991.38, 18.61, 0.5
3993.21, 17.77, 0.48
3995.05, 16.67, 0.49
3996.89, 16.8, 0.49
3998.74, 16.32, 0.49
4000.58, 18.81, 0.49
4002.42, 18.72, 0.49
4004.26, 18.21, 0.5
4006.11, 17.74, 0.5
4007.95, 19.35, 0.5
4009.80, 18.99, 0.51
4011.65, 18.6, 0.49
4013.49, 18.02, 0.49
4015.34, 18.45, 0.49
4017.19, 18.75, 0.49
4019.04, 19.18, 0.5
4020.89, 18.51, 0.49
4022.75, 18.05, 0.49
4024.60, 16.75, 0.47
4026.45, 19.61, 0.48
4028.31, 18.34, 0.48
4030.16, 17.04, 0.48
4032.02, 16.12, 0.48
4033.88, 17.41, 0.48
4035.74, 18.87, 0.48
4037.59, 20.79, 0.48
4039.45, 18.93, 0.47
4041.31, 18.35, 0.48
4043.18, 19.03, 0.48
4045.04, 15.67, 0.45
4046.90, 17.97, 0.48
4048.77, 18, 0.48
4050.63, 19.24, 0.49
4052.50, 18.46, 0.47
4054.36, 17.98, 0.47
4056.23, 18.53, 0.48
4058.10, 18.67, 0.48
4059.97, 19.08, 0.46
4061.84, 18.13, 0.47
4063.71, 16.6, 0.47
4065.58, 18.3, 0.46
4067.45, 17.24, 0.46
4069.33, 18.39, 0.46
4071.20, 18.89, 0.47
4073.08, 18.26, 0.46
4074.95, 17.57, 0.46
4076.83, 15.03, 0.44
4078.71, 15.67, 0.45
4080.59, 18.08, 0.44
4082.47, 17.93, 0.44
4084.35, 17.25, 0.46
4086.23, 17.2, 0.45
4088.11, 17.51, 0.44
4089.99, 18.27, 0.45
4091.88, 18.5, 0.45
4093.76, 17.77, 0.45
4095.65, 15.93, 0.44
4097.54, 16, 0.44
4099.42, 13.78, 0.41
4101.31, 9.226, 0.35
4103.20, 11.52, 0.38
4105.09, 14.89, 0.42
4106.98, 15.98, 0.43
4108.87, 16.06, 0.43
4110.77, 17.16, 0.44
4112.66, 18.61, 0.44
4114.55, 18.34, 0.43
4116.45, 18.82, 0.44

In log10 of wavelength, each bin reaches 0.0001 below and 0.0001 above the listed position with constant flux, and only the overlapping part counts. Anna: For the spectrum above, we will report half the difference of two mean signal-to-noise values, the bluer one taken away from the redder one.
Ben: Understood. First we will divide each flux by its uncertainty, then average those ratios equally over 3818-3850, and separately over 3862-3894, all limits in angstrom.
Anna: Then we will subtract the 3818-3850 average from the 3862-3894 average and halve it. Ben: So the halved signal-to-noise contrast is 2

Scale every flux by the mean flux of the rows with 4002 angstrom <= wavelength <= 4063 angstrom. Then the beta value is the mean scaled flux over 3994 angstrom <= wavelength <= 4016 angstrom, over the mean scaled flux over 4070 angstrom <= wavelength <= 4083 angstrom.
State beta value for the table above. 1.04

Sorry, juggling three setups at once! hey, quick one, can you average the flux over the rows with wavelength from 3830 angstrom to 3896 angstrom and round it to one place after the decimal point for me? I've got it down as 15.0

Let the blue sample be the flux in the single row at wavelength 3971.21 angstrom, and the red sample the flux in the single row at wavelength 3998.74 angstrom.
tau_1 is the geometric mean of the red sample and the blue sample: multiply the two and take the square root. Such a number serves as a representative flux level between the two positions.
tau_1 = 12.1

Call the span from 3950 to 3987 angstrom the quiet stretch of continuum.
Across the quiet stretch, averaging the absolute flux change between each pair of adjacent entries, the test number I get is 1.8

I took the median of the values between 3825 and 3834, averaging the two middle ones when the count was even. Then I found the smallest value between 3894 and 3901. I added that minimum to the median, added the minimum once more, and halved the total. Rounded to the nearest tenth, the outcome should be 21.4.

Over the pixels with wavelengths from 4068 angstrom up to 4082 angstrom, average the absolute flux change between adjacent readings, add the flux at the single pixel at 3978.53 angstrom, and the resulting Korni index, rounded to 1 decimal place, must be 18.9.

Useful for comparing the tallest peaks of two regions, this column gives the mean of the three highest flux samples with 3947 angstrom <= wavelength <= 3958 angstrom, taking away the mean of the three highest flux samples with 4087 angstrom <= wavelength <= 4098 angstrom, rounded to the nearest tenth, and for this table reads -1.1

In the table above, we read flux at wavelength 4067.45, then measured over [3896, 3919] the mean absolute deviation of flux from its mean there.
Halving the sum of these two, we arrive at 9.1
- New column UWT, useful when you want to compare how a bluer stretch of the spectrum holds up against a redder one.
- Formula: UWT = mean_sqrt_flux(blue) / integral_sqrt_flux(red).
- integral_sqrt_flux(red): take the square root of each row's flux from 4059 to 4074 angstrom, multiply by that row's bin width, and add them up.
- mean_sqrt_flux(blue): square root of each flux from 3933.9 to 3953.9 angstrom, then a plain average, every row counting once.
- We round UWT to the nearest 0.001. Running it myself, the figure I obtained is 0.059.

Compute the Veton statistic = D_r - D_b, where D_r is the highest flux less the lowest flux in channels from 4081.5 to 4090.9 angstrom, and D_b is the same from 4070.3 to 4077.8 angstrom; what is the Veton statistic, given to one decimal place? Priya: -2.8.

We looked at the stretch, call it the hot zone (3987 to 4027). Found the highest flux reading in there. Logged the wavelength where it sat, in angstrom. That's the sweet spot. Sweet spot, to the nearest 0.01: 4026.45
